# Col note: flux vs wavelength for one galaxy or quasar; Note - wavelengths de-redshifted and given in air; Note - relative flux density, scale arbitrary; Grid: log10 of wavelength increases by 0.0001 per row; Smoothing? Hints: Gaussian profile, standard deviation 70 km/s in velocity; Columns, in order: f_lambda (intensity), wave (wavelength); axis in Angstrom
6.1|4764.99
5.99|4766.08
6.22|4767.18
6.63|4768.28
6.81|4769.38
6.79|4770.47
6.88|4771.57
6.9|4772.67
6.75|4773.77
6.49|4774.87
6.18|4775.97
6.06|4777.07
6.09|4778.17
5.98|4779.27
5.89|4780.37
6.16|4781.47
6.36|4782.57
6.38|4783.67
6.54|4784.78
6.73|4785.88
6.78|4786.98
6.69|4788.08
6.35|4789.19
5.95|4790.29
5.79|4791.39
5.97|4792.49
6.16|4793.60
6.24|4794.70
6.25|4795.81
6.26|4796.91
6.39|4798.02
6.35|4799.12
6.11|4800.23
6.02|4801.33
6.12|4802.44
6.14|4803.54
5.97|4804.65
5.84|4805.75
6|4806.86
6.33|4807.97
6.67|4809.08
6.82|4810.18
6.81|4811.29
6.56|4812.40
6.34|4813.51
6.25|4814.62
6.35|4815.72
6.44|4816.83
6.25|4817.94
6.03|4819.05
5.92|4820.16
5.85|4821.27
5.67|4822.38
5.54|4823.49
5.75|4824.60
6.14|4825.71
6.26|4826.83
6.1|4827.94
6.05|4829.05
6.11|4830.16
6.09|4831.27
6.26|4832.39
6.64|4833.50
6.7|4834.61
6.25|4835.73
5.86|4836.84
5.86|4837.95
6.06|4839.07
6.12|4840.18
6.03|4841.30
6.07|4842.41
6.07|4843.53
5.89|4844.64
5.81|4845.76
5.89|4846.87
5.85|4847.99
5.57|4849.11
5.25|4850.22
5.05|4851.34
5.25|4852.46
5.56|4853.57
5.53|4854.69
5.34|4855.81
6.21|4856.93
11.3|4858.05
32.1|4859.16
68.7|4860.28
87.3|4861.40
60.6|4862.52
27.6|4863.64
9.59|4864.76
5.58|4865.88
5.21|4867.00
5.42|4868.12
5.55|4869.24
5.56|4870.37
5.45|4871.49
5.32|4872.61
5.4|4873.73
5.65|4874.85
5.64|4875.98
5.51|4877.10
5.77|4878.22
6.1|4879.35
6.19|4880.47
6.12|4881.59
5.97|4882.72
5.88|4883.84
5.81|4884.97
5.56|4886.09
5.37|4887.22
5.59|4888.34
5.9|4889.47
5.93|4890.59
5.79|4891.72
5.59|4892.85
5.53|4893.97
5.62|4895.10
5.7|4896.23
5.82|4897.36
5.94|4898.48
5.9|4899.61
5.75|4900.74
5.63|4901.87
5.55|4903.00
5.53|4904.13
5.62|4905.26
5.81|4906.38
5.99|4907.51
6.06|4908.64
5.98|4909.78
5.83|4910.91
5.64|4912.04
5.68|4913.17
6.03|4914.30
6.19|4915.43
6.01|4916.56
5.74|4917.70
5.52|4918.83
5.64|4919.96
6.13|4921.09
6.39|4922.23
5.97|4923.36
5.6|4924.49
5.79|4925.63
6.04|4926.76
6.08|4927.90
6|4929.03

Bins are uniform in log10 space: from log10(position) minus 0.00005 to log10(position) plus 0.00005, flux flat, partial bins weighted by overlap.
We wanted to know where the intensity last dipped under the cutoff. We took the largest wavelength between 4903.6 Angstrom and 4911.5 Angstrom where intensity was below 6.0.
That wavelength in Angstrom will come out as 4910.91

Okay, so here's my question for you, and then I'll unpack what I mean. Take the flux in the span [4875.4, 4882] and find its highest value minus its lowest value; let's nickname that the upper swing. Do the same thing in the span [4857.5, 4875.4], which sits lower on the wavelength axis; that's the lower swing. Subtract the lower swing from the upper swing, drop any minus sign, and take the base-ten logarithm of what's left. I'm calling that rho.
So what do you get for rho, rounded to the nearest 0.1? 1.9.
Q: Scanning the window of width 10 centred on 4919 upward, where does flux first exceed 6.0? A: 4914.30 Angstrom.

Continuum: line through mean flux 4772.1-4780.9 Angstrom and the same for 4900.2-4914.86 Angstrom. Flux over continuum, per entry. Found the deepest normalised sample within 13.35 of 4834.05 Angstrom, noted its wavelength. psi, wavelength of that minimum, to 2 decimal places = 4823.49 Angstrom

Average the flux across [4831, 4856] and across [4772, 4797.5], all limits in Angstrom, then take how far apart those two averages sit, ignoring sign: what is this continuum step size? 0.4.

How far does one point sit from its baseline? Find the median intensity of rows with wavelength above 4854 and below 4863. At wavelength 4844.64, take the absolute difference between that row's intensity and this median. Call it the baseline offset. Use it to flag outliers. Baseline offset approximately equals 15.8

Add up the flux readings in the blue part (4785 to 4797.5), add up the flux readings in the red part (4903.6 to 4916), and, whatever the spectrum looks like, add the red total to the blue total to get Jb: 134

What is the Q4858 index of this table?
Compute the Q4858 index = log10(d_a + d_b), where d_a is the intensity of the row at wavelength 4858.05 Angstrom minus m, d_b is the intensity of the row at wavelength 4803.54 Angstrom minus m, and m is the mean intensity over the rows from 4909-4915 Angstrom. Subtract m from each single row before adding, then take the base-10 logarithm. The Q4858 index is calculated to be 0.8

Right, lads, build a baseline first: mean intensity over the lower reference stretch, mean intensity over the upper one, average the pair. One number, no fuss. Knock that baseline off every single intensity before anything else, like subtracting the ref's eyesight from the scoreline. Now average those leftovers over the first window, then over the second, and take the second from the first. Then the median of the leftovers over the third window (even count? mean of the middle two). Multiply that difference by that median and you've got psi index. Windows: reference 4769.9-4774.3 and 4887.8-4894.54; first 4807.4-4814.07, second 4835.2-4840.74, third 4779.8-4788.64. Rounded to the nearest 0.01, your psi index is 0.10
